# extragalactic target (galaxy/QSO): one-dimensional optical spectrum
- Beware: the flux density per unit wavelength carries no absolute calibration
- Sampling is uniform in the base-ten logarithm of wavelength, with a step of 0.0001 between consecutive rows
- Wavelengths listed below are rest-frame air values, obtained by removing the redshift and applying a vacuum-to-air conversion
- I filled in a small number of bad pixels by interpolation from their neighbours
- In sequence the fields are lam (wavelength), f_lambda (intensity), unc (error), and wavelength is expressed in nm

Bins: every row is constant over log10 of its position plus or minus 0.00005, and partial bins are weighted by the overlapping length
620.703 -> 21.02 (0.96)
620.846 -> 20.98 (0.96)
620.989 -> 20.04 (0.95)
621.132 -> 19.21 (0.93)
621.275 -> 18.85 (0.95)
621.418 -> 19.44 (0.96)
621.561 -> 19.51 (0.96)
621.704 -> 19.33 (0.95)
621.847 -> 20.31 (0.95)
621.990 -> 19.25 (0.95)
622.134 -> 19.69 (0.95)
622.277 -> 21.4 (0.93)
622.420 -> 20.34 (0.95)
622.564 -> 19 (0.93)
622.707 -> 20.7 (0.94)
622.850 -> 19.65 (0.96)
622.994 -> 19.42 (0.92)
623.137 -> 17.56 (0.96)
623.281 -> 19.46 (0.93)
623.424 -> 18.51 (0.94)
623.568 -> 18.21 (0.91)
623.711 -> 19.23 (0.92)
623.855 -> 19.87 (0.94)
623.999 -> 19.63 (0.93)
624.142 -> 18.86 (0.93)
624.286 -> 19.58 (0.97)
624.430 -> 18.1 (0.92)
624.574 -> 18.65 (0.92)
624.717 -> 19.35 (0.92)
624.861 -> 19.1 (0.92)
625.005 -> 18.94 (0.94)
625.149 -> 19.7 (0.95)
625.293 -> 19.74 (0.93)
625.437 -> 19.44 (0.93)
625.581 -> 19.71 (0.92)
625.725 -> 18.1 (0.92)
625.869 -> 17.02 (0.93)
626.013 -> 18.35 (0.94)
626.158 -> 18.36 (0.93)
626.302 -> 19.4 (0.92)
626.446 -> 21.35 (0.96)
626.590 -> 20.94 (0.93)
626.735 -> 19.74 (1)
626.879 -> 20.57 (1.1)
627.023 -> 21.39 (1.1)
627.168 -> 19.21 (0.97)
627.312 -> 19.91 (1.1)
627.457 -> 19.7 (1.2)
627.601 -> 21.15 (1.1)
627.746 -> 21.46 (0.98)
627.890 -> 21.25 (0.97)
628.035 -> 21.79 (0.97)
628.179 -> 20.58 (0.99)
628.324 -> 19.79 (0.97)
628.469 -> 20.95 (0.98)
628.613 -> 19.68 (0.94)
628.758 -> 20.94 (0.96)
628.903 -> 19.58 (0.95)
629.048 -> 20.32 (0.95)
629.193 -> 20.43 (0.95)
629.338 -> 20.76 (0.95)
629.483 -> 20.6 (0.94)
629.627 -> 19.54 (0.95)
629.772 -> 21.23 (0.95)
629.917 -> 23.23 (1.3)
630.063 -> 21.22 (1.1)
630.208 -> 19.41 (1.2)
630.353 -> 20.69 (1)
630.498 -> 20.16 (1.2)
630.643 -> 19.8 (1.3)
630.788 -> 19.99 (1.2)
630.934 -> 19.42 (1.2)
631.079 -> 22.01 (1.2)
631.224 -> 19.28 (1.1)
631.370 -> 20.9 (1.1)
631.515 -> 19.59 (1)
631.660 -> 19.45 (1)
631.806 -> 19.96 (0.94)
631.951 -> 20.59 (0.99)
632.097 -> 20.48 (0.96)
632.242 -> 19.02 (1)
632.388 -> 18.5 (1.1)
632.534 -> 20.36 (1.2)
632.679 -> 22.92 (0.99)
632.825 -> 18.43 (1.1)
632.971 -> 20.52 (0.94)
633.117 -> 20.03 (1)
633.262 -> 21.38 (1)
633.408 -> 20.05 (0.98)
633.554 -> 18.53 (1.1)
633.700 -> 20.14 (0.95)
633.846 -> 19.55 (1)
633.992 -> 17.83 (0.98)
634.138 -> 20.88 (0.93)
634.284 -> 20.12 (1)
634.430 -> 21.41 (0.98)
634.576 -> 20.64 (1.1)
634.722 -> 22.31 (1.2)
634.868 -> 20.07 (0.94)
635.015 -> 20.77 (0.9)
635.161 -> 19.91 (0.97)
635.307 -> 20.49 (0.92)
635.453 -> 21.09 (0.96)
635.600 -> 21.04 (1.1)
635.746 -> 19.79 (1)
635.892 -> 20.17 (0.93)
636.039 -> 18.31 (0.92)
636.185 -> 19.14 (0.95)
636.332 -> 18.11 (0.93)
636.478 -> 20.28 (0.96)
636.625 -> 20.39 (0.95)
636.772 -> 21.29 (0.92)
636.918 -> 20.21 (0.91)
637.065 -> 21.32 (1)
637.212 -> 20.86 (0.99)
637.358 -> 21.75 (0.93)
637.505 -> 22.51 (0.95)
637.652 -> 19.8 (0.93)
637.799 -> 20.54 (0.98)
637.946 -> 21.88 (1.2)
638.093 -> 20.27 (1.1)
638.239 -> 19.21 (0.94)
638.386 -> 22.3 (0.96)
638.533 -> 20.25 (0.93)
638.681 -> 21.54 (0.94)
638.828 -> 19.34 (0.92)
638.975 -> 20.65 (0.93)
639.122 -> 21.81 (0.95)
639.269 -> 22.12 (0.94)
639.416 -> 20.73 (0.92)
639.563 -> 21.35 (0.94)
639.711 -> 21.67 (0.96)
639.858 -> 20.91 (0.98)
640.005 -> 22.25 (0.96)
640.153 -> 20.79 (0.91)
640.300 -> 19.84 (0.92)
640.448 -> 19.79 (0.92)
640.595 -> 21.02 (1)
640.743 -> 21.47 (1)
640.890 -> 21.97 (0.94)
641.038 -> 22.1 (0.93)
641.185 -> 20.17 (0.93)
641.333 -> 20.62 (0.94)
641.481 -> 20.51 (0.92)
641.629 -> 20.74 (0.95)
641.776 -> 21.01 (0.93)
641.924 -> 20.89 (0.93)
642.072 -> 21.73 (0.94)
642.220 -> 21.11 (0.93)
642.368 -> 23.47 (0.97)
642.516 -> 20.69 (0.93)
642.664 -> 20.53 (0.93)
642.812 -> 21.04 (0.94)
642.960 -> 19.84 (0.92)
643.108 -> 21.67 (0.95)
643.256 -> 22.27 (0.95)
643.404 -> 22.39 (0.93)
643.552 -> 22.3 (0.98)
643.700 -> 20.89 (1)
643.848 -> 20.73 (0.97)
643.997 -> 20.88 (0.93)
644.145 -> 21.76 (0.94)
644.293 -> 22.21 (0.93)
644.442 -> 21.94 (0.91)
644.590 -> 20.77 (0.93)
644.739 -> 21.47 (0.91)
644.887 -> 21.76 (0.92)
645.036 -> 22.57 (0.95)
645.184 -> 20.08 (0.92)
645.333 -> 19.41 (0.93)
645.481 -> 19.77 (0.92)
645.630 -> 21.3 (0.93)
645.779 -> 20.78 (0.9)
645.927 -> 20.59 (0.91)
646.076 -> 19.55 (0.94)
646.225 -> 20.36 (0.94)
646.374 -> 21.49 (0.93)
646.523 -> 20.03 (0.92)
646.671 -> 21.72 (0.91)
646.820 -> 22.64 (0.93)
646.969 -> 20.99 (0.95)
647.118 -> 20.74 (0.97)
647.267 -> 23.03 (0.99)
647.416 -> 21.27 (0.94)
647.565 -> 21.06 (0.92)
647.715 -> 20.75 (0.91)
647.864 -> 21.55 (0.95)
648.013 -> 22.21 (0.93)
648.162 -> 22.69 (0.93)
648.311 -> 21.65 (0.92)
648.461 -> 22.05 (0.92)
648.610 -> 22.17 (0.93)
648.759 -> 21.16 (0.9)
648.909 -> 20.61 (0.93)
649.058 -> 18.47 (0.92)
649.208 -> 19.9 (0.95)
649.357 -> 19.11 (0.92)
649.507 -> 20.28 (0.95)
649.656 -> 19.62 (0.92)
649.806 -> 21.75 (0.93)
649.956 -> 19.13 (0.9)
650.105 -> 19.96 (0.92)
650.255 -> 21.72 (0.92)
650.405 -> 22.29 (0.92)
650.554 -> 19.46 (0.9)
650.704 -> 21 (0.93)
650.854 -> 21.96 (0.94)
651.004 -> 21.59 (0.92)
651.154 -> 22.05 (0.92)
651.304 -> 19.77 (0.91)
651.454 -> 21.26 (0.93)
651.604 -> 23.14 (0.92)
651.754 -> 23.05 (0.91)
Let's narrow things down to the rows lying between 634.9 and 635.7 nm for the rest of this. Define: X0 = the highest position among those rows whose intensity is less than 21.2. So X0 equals 635.600 nm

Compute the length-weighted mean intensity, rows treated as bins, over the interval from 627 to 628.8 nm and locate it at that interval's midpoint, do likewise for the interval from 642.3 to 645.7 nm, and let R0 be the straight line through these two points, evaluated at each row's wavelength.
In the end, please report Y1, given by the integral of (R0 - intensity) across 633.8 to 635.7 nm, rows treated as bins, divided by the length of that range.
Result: 0.40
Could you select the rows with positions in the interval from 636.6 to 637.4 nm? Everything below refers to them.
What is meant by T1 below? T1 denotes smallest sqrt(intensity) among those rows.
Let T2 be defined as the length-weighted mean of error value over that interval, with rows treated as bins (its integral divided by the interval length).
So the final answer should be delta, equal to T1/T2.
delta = 4.73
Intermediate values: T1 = 4.50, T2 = 0.95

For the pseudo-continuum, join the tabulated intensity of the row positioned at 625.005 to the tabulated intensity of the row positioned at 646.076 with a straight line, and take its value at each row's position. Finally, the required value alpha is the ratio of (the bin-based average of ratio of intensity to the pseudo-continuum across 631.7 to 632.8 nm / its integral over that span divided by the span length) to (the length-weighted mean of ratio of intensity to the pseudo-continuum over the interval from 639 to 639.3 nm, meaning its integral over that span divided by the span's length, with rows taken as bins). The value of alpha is 0.94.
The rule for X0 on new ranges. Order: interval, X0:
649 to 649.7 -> 649.656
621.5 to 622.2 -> 622.134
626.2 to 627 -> 626.879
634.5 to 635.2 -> 635.161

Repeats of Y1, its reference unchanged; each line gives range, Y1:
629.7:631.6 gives 0.17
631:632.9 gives 0.64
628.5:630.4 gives 0.05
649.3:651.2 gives 0.81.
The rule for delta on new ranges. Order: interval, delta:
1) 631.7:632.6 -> 4.18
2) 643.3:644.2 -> 4.75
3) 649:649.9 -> 4.62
